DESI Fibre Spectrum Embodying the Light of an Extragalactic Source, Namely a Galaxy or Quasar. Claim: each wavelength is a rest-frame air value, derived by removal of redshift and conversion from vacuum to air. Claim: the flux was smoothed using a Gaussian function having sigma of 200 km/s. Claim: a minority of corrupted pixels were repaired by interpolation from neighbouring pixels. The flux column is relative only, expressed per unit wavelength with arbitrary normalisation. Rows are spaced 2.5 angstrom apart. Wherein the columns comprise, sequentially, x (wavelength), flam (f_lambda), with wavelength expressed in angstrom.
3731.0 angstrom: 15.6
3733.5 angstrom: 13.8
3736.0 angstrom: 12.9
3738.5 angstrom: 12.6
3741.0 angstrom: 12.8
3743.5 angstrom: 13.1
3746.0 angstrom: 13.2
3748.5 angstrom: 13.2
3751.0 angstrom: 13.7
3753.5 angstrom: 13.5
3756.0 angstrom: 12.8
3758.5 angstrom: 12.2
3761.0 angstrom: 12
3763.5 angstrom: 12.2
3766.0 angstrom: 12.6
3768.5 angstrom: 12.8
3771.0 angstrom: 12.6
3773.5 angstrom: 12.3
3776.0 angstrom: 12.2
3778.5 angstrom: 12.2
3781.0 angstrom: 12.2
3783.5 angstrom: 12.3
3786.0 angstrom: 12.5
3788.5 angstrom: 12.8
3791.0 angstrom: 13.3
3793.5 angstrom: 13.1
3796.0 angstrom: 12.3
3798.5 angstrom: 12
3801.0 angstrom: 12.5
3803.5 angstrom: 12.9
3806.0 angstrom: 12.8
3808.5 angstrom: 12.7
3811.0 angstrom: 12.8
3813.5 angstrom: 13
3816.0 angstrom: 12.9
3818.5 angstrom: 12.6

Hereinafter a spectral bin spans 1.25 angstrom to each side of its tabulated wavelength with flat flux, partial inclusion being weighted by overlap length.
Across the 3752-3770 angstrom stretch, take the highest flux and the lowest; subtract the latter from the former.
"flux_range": 1.50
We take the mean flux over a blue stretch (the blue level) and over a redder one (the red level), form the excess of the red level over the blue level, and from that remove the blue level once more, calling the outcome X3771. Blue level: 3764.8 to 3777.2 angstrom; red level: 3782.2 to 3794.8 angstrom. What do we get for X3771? -12.2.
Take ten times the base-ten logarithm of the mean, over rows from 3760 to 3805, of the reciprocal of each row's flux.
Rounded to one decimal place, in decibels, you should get -11.0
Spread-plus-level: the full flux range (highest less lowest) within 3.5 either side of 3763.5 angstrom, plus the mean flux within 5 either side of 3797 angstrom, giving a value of 13.1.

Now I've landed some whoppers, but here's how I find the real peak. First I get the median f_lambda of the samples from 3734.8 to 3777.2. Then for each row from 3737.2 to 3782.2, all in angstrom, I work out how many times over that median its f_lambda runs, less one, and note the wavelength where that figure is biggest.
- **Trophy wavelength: 3751.0 angstrom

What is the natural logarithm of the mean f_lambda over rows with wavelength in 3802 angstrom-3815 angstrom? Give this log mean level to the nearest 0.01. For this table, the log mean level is 2.55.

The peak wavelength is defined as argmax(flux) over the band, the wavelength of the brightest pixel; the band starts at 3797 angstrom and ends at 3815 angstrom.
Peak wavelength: 3813.5 angstrom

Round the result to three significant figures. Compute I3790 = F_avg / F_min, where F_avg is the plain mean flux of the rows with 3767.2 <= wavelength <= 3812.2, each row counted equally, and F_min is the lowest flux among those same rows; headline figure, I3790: 1.05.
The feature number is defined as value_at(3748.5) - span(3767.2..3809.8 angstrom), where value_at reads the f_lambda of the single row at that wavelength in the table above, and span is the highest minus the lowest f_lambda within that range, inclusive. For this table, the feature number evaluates 11.9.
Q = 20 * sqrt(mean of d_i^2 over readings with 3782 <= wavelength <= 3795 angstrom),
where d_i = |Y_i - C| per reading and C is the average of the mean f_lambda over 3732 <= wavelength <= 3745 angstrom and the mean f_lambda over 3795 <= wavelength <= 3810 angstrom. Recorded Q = 7.4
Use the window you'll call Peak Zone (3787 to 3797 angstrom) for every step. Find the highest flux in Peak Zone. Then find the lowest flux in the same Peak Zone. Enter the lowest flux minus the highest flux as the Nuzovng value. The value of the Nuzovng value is -1.0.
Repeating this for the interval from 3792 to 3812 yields -1.1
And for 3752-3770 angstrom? -1.5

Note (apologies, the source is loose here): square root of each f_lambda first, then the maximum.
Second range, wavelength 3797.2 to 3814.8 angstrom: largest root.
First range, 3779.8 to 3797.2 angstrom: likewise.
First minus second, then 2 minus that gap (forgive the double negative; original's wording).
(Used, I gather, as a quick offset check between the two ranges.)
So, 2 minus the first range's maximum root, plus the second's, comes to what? 1.96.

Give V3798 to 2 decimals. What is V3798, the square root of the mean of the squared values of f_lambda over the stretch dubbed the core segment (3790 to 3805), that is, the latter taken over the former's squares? 12.69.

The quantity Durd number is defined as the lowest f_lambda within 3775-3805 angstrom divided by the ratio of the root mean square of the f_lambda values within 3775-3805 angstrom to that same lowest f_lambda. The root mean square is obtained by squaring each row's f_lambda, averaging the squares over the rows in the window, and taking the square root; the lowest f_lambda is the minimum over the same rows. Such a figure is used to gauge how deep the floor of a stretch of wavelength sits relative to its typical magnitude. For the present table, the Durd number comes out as 11.5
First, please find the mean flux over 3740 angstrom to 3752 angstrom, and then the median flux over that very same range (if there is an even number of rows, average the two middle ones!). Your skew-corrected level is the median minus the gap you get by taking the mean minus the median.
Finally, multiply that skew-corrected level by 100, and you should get 1320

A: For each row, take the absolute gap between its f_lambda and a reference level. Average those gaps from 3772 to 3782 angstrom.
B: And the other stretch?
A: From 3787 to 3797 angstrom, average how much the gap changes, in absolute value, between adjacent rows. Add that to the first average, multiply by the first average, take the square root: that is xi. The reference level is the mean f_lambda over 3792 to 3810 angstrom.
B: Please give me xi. 0.51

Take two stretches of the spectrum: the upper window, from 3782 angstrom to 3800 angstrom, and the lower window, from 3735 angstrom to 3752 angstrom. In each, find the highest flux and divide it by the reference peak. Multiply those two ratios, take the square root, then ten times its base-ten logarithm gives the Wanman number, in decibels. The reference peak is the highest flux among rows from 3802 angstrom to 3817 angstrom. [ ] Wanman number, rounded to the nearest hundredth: 0.16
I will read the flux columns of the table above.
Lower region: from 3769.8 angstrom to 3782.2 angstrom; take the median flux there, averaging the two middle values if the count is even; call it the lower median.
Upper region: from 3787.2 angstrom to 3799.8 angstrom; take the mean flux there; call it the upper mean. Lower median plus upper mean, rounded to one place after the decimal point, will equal 24.9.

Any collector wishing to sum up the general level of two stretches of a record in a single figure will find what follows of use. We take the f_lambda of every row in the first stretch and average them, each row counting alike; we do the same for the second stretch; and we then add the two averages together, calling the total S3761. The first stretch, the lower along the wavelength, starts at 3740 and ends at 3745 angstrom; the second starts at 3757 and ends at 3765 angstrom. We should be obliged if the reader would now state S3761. 25.1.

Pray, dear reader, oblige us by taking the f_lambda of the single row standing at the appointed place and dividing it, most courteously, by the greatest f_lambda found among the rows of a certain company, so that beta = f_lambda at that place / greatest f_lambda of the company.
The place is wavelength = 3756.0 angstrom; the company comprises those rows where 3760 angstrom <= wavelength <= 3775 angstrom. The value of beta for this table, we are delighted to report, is 1.000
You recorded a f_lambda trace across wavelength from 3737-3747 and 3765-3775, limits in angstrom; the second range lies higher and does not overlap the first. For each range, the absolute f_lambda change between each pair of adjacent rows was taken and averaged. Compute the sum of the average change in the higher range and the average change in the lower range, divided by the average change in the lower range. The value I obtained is 2.2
